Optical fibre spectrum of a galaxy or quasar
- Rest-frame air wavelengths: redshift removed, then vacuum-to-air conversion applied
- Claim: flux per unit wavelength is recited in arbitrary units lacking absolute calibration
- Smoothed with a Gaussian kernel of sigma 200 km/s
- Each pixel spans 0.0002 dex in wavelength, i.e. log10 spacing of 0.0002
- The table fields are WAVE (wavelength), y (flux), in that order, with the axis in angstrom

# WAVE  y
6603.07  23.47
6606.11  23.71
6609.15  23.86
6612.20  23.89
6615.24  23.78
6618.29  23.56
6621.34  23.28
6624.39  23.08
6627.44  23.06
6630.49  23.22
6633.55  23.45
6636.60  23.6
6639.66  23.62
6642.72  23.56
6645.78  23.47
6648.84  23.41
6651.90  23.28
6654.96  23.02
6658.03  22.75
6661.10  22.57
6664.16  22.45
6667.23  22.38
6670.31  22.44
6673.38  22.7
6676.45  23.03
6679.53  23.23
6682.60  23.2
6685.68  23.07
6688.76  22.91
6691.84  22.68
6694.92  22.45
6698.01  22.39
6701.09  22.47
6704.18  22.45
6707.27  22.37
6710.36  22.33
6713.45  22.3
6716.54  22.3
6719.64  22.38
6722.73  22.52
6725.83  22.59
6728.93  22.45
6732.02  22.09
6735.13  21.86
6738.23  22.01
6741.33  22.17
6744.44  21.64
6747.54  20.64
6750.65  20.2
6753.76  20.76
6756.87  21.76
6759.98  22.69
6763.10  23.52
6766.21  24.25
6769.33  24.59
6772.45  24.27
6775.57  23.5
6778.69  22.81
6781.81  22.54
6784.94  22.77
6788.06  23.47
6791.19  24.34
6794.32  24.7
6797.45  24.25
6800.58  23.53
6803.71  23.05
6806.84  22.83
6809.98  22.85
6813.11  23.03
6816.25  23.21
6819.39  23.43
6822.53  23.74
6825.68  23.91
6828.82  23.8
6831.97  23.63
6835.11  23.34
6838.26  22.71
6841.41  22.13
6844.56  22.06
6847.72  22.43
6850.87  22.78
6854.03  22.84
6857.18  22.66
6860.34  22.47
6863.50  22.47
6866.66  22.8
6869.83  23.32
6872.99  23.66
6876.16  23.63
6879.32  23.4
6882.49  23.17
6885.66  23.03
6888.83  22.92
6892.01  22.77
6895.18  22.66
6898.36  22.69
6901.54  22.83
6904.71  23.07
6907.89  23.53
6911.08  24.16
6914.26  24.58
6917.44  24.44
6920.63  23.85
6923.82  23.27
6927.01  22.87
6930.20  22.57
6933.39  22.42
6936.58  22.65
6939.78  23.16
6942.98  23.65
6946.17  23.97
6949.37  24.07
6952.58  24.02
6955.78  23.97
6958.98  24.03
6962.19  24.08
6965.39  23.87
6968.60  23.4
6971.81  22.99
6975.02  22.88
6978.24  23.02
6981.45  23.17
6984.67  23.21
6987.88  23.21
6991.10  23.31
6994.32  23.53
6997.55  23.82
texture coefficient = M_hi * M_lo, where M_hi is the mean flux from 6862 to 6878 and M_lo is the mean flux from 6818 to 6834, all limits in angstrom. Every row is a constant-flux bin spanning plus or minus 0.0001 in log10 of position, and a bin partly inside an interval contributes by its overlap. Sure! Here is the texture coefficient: 549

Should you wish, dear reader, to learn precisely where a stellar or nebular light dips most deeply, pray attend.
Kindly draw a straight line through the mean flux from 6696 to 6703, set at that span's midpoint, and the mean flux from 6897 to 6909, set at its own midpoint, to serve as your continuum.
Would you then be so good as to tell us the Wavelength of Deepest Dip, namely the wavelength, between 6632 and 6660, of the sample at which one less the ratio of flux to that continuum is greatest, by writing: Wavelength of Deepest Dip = 6658.03 angstrom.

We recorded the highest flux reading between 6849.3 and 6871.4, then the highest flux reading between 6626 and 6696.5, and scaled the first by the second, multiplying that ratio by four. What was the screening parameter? 3.95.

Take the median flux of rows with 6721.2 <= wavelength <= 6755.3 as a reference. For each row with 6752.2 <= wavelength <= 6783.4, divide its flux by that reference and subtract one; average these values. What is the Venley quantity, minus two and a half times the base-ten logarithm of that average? 3.29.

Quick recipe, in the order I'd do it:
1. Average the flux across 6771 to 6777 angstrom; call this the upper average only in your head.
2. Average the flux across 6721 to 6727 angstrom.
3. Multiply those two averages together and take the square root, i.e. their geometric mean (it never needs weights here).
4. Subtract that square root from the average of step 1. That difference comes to 0.67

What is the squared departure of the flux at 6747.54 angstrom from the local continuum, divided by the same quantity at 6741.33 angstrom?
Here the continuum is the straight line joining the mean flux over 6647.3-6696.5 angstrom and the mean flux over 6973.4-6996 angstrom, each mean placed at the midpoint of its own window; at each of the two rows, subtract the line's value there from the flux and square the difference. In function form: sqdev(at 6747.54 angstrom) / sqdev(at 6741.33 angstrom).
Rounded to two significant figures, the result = 9.2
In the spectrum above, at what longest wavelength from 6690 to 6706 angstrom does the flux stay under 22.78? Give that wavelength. 6704.18 angstrom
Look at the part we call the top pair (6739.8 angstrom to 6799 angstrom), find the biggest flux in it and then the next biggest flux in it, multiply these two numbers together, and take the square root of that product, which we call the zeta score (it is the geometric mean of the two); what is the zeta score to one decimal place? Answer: 24.6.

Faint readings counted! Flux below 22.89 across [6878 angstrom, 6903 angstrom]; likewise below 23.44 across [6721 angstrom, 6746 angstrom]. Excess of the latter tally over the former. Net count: 4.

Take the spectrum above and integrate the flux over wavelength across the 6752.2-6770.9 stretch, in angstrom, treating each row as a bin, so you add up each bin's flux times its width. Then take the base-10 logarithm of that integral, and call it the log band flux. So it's 2.63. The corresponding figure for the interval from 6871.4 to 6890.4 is 2.65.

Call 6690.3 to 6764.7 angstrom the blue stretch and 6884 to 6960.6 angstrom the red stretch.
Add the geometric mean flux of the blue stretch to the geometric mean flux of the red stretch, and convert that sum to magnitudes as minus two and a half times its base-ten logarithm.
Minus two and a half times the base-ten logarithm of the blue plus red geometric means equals -4.14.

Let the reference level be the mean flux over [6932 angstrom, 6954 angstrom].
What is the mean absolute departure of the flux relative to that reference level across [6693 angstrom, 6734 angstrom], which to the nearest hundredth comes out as 1.03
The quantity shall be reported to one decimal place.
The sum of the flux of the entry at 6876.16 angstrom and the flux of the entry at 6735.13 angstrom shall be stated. 45.5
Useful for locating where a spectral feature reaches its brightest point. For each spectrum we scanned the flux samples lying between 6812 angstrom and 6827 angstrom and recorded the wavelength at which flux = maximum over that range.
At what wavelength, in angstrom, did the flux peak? 6825.68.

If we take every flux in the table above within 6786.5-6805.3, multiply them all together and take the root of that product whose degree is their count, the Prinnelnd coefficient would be 23.9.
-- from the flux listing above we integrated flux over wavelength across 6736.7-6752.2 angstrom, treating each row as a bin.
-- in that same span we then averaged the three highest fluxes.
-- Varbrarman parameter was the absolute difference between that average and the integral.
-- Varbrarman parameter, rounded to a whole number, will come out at 309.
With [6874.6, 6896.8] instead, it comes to 489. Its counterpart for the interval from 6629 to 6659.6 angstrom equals 690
